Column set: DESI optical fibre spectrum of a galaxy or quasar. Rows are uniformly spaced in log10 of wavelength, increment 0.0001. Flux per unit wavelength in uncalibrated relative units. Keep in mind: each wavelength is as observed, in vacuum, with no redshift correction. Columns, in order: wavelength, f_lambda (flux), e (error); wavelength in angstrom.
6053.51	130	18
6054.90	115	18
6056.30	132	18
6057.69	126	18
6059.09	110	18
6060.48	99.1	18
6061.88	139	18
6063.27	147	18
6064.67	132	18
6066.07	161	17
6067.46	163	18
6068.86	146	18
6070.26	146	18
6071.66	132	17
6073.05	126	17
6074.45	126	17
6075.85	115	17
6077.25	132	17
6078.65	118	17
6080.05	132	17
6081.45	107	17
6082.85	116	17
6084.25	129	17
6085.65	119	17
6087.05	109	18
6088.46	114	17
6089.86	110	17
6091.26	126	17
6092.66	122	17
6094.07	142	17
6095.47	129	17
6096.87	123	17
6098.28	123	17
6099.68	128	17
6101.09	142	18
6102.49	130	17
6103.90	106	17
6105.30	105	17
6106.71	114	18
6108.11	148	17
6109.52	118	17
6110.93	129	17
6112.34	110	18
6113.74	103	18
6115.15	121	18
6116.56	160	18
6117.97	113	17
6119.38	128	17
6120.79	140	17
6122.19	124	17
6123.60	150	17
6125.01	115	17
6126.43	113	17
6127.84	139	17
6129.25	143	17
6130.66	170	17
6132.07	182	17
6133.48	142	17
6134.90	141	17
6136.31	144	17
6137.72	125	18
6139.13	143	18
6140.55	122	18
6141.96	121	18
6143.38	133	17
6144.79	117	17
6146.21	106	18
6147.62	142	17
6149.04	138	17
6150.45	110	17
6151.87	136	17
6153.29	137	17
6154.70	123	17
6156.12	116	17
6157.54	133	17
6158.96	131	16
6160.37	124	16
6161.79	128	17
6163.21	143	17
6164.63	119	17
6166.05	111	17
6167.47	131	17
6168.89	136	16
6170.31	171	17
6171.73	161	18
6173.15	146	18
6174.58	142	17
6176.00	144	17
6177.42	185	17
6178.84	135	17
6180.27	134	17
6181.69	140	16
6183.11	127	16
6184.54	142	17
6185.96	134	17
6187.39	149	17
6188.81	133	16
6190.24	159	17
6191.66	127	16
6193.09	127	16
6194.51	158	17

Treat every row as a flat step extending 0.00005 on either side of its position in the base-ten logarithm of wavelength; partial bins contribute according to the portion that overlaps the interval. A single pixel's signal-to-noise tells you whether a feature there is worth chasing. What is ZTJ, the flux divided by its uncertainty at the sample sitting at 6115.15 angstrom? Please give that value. 6.7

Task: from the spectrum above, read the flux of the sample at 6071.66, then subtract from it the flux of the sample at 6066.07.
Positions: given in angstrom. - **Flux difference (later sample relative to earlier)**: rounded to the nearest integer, -29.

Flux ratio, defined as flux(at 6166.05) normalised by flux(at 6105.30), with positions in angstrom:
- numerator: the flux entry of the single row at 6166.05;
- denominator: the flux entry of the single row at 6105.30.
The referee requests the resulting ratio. 1.06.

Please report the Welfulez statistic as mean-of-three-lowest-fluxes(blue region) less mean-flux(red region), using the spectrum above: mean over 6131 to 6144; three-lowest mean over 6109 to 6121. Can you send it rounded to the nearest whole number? -31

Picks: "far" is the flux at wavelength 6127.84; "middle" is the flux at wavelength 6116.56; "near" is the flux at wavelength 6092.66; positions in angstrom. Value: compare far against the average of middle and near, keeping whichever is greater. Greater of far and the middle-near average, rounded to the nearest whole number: 141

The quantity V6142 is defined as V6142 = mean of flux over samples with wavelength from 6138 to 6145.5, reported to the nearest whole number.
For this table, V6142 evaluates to 127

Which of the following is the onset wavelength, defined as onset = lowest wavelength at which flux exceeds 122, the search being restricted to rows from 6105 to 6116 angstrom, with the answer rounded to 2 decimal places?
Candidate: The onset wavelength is 6108.11 angstrom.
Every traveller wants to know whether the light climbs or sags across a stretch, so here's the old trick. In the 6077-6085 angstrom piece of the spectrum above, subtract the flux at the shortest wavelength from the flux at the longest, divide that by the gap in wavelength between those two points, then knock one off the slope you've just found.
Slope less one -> -1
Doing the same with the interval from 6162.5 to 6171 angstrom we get 3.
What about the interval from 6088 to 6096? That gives 1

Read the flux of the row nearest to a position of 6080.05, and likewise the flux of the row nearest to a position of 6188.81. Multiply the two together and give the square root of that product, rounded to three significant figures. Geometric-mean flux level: 132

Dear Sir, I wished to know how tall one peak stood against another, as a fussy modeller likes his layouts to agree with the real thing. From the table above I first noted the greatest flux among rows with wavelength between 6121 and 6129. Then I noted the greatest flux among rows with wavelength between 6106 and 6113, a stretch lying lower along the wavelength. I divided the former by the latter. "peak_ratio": 1.01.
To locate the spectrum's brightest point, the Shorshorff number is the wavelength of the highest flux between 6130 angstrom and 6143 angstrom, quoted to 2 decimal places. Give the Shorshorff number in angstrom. 6132.07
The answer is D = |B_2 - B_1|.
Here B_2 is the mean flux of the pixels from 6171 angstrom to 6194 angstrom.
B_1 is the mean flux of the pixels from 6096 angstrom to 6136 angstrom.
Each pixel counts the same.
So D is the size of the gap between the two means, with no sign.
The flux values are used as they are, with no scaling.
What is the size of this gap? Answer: 12.1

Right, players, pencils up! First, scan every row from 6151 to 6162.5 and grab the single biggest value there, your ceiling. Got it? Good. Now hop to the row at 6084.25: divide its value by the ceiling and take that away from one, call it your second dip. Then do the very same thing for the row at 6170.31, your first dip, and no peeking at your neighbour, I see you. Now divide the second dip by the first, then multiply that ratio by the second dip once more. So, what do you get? -0.01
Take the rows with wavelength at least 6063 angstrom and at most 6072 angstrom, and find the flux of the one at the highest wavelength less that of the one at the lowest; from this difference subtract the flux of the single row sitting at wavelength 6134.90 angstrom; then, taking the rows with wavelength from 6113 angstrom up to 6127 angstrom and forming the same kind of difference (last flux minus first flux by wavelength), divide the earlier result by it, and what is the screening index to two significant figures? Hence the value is -16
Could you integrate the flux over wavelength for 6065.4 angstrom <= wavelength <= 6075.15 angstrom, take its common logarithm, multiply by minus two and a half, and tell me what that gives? -7.86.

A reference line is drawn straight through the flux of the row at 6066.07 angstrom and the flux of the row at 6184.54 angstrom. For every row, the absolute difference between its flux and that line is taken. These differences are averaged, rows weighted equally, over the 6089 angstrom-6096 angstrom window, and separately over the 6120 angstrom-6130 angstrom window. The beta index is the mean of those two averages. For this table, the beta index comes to 25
